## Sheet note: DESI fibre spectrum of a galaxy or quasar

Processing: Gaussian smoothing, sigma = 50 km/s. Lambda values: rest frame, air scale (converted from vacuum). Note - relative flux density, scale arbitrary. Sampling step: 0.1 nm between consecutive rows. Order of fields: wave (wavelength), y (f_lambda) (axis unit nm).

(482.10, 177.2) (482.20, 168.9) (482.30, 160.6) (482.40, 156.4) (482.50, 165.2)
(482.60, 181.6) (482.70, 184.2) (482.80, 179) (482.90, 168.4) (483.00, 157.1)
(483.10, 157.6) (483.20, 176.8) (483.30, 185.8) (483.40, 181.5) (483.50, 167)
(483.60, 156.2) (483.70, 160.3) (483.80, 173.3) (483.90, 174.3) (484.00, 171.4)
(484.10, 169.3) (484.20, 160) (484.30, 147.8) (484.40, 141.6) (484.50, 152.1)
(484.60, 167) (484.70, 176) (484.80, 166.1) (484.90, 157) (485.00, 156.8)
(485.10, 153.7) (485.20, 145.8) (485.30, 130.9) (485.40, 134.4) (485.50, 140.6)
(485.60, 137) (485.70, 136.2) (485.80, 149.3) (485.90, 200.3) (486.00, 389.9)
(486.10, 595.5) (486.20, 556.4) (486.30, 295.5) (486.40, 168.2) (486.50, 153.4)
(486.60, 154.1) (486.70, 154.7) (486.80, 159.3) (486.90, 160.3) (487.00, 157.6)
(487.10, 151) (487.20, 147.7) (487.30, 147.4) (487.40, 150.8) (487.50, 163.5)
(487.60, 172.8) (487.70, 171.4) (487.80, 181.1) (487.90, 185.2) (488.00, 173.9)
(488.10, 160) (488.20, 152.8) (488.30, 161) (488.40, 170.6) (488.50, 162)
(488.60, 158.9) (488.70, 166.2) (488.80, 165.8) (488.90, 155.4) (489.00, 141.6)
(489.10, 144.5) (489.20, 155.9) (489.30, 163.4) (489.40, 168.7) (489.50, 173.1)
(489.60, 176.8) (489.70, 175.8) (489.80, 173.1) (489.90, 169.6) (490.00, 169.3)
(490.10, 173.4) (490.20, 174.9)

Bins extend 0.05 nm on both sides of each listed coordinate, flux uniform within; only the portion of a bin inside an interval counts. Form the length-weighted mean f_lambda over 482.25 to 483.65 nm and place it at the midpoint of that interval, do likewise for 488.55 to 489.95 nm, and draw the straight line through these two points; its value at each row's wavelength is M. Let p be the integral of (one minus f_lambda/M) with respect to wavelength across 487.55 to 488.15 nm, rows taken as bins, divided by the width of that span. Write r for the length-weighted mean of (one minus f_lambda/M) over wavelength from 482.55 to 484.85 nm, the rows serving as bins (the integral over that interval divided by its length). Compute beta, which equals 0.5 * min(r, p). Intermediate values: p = -0.06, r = 0.01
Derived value -0.03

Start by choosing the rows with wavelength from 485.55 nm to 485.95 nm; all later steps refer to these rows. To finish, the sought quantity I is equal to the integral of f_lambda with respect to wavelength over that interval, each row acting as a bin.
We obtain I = 62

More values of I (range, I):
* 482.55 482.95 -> 71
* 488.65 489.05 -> 63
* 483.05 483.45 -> 70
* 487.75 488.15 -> 70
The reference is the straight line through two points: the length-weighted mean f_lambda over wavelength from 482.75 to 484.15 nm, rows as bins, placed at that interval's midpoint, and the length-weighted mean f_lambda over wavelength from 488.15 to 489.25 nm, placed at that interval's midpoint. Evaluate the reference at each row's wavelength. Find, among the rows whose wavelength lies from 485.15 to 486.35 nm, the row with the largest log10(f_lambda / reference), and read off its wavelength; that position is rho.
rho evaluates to 486.10 nm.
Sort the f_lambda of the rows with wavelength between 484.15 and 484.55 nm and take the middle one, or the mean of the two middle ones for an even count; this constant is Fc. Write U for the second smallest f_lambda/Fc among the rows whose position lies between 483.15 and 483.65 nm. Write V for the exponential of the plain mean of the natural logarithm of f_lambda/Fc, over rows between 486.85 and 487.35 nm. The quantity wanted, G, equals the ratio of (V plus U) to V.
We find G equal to 2.09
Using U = 1.11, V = 1.02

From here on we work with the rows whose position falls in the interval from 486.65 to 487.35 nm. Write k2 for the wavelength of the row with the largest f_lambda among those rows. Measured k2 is 486.90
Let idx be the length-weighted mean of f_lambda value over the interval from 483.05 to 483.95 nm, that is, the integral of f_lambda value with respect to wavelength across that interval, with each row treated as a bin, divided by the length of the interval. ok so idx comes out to 170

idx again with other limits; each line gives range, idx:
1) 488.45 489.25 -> 156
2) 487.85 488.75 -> 166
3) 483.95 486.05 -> 166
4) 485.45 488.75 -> 197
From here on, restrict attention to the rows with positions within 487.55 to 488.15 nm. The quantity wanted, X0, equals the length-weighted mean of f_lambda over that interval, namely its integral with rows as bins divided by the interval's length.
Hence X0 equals 174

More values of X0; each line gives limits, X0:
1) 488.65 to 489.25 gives 155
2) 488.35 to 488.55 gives 166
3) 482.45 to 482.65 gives 173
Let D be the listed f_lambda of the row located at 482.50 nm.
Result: 165.2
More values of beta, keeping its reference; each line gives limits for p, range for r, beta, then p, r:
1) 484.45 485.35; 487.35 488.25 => -0.01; 0.07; -0.02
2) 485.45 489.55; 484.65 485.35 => -0.07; -0.14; 0.08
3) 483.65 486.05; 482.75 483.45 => -0.01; 0.01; -0.02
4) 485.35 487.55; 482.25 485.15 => -0.13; -0.26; 0.02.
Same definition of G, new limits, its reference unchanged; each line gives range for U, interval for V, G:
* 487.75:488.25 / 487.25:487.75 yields 1.99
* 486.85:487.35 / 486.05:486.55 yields 1.49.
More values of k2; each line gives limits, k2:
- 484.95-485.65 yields 485.00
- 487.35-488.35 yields 487.90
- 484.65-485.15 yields 484.70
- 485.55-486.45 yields 486.10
